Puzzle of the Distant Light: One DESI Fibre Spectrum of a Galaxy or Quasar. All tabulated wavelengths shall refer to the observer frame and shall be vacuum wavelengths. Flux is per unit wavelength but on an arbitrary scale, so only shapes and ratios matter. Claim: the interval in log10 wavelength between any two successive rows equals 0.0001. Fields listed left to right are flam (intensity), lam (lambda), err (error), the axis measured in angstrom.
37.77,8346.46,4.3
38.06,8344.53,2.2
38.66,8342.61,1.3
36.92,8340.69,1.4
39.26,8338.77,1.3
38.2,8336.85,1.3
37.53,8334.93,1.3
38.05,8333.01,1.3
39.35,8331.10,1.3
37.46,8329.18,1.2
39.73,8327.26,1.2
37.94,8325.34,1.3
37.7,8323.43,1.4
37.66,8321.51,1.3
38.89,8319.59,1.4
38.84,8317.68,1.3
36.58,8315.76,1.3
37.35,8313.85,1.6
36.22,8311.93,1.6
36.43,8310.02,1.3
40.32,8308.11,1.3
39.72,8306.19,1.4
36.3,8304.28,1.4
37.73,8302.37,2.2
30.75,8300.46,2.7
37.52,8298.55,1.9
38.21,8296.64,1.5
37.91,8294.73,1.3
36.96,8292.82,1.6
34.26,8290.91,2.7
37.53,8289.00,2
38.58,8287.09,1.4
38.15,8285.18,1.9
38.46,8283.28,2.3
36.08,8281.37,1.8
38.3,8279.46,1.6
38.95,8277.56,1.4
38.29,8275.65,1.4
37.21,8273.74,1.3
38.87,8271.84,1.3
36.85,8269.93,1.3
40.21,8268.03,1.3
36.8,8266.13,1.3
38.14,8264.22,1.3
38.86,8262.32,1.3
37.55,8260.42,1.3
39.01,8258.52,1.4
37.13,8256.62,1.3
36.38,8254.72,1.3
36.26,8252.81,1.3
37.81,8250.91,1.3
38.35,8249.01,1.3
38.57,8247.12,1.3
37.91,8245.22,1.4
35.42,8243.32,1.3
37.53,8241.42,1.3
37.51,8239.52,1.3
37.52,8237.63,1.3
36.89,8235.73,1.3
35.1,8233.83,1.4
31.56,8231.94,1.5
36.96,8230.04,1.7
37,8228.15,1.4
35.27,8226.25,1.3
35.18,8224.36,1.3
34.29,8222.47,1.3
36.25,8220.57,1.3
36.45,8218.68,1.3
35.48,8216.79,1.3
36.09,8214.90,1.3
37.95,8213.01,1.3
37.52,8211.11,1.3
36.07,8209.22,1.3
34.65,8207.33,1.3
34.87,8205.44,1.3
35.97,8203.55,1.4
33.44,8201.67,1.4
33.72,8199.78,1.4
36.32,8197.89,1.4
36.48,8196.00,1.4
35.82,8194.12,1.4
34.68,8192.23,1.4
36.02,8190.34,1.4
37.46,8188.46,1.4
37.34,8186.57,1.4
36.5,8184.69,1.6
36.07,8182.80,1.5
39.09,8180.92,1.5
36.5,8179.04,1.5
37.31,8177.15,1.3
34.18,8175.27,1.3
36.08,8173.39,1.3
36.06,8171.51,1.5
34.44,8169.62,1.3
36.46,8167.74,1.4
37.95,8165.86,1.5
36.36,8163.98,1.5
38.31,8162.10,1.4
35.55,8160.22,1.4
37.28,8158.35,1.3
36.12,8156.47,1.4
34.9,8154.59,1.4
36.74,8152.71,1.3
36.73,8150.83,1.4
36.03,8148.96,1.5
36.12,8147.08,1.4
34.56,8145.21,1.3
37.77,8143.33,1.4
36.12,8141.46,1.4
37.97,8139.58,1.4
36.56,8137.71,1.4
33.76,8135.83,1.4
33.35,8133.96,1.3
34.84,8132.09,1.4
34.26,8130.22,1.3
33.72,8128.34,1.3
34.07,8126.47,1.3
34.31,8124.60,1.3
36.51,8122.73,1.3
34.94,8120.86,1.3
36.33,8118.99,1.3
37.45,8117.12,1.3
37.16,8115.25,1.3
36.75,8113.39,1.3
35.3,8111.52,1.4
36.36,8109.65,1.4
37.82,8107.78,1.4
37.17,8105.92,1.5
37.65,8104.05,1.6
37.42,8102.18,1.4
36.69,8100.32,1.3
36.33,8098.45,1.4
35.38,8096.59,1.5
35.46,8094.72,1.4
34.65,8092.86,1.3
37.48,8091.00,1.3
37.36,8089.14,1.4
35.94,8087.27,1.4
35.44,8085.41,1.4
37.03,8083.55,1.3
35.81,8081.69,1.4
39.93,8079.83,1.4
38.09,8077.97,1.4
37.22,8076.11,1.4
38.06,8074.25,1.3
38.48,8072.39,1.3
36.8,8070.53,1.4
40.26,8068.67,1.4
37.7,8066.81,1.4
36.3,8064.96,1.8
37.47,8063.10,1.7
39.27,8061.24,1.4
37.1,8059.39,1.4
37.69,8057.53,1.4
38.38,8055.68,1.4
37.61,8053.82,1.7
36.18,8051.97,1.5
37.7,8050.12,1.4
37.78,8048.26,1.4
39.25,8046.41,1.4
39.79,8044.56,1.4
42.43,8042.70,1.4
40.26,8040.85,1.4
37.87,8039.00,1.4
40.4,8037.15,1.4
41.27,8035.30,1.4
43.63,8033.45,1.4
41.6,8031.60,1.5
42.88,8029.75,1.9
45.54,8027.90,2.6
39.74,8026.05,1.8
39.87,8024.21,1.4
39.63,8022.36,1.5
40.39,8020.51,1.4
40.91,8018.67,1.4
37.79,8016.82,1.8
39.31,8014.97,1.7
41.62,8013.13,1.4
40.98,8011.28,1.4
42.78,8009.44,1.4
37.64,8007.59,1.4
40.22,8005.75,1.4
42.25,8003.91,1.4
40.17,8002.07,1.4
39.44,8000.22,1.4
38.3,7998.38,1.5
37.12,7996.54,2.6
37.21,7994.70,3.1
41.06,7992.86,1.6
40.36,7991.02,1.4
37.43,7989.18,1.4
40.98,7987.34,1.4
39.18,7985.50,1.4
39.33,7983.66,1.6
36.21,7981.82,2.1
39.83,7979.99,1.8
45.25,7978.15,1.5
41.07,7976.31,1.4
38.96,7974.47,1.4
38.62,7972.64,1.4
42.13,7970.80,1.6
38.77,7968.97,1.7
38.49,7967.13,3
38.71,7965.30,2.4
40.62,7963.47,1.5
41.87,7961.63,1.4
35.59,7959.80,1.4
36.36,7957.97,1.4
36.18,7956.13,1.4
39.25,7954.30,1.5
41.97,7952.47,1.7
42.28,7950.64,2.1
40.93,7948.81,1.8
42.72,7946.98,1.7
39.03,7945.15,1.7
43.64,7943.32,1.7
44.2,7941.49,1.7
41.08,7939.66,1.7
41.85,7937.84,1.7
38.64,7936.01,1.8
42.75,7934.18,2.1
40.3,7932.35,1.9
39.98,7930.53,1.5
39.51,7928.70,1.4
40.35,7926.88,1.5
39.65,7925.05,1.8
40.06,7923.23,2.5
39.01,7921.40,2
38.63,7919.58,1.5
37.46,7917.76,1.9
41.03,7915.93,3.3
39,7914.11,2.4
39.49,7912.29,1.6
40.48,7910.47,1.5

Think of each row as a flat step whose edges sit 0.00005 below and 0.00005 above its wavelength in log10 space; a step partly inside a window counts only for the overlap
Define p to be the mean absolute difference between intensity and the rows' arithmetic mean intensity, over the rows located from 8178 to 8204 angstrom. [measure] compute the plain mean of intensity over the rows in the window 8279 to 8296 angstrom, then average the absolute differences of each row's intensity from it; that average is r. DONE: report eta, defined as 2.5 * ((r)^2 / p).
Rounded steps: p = 1.0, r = 1.1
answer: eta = 2.8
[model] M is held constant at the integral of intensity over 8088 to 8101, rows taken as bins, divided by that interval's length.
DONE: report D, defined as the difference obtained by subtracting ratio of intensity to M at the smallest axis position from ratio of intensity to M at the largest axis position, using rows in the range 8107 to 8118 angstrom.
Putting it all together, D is -0.01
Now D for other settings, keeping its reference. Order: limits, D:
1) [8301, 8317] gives -0.03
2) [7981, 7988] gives 0.13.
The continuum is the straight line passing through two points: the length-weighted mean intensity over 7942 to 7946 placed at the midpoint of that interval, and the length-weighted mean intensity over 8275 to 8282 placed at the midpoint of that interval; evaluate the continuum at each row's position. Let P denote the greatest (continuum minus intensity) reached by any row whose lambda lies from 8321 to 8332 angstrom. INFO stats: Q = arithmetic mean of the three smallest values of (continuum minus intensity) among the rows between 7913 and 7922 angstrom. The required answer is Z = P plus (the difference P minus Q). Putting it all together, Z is -2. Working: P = 0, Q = 2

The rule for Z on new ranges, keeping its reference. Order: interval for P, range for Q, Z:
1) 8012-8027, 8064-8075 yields 5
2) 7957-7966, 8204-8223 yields 10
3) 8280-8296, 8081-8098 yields 4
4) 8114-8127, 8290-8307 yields 12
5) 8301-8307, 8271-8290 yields 4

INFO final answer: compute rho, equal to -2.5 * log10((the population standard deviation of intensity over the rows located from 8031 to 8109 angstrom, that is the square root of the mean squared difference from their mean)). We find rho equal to -0.72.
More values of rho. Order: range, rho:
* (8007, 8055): -0.83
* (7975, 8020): -0.77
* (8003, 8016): -0.55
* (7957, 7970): -0.77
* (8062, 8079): -0.08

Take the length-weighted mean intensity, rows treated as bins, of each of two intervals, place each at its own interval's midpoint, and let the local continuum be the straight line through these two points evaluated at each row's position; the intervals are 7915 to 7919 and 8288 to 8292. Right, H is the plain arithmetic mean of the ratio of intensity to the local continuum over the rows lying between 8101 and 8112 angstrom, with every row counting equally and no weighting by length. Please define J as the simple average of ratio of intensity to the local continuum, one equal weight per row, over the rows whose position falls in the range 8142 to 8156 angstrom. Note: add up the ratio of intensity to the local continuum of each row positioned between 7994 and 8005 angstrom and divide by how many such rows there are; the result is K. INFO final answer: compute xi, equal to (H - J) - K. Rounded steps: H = 0.985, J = 0.972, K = 1.02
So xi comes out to -1.00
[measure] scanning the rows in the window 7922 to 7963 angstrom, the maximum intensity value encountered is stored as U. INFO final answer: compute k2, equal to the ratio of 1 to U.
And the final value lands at 0.0226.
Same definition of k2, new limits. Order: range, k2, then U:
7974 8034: 0.0220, 45.54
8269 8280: 0.0257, 38.95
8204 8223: 0.0264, 37.95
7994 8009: 0.0237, 42.25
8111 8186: 0.0256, 39.09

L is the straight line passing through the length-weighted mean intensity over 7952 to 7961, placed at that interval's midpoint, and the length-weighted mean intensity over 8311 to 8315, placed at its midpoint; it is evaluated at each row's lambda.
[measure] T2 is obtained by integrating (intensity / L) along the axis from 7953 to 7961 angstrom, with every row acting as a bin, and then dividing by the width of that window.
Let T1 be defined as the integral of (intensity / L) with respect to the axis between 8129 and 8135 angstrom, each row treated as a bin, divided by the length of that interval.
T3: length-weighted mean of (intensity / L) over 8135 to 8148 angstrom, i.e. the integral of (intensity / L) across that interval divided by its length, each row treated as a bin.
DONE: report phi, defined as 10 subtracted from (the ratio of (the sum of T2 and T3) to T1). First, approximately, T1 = 0.92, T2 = 0.99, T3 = 0.97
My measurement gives -7.86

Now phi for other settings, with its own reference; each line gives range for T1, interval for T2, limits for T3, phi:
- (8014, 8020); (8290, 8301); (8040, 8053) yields -8.07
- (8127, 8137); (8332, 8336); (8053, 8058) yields -7.76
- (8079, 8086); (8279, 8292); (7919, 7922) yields -7.94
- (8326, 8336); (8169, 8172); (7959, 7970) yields -8.11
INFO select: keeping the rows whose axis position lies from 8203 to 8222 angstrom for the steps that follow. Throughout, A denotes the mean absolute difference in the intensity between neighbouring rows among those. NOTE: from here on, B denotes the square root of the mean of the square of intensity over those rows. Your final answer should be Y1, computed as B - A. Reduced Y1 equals 35.2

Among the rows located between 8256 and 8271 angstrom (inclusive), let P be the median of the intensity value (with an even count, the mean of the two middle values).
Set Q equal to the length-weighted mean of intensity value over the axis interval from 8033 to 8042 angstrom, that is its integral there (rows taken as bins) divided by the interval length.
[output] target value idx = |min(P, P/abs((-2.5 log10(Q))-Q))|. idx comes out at 0.85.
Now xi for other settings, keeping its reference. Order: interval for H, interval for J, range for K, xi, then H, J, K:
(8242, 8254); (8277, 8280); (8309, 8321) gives -1.09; 1.030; 1.072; 1.05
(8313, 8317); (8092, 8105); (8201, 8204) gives -0.87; 1.035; 0.964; 0.95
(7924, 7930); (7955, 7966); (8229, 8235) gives -0.91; 1.019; 0.985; 0.95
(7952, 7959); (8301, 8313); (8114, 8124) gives -1.04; 0.989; 1.056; 0.97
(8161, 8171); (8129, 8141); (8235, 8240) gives -0.98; 0.992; 0.942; 1.03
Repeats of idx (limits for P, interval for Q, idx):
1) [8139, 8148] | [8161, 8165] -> 0.88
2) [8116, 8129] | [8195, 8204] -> 0.89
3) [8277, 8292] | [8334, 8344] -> 0.91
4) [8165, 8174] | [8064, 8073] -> 0.86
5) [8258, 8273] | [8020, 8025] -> 0.88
